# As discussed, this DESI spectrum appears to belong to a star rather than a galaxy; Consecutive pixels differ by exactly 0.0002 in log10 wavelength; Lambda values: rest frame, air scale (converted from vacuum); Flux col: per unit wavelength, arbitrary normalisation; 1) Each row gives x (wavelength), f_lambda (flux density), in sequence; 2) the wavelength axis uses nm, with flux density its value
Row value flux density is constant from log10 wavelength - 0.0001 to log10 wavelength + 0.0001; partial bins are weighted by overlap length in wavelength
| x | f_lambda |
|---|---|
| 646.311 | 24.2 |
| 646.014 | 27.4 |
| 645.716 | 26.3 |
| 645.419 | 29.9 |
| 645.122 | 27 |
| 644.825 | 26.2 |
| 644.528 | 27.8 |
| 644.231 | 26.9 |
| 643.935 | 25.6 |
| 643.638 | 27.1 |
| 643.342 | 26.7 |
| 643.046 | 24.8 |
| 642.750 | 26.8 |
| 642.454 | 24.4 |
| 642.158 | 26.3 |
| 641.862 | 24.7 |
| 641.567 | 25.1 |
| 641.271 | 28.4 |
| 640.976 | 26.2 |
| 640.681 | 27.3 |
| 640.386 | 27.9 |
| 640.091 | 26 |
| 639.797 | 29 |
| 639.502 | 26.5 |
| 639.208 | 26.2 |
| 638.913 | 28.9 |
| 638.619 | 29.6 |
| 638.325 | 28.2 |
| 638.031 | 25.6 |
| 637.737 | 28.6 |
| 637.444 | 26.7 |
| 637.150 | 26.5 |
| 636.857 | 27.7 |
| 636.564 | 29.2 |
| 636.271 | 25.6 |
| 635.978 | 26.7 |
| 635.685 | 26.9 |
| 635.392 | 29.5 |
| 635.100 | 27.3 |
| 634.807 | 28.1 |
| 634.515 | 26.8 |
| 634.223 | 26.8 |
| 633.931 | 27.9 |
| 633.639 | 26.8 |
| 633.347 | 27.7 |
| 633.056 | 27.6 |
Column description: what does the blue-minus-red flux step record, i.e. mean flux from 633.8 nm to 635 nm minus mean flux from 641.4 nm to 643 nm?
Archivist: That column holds 1.9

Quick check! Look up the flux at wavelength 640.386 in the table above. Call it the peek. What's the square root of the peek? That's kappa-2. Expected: 5.28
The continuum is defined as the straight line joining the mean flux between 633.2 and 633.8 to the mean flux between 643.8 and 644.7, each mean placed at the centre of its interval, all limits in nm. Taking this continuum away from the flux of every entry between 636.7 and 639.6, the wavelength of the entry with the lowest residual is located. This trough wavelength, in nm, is 638.031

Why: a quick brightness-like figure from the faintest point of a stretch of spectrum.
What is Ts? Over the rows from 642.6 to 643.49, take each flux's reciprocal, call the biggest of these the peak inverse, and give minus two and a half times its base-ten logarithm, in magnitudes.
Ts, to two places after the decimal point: 3.49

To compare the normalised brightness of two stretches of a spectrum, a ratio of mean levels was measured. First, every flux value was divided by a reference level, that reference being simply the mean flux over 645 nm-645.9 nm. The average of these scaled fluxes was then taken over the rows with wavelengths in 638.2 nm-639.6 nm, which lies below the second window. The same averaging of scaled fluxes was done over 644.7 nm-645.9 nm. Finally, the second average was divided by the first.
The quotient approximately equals 0.98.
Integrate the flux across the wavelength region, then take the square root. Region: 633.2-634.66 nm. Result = 6.30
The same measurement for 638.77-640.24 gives 6.34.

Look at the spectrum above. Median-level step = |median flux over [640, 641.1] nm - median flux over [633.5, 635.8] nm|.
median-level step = 0.35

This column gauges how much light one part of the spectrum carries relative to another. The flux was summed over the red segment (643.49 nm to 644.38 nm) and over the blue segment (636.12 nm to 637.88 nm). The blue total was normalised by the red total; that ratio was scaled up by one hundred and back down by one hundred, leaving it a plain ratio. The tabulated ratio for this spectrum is 2.06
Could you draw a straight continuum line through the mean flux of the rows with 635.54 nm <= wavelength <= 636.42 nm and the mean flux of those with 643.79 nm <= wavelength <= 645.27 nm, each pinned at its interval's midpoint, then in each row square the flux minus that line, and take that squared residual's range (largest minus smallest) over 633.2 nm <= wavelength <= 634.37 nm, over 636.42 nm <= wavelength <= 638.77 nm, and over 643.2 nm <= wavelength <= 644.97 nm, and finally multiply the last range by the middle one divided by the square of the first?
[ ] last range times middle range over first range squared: 2.3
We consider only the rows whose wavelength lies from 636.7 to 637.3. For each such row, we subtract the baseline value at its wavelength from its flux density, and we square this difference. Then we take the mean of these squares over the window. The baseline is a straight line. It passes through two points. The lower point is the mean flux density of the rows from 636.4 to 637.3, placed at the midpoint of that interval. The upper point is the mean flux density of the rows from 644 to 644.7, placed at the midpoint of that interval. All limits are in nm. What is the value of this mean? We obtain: 0.8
